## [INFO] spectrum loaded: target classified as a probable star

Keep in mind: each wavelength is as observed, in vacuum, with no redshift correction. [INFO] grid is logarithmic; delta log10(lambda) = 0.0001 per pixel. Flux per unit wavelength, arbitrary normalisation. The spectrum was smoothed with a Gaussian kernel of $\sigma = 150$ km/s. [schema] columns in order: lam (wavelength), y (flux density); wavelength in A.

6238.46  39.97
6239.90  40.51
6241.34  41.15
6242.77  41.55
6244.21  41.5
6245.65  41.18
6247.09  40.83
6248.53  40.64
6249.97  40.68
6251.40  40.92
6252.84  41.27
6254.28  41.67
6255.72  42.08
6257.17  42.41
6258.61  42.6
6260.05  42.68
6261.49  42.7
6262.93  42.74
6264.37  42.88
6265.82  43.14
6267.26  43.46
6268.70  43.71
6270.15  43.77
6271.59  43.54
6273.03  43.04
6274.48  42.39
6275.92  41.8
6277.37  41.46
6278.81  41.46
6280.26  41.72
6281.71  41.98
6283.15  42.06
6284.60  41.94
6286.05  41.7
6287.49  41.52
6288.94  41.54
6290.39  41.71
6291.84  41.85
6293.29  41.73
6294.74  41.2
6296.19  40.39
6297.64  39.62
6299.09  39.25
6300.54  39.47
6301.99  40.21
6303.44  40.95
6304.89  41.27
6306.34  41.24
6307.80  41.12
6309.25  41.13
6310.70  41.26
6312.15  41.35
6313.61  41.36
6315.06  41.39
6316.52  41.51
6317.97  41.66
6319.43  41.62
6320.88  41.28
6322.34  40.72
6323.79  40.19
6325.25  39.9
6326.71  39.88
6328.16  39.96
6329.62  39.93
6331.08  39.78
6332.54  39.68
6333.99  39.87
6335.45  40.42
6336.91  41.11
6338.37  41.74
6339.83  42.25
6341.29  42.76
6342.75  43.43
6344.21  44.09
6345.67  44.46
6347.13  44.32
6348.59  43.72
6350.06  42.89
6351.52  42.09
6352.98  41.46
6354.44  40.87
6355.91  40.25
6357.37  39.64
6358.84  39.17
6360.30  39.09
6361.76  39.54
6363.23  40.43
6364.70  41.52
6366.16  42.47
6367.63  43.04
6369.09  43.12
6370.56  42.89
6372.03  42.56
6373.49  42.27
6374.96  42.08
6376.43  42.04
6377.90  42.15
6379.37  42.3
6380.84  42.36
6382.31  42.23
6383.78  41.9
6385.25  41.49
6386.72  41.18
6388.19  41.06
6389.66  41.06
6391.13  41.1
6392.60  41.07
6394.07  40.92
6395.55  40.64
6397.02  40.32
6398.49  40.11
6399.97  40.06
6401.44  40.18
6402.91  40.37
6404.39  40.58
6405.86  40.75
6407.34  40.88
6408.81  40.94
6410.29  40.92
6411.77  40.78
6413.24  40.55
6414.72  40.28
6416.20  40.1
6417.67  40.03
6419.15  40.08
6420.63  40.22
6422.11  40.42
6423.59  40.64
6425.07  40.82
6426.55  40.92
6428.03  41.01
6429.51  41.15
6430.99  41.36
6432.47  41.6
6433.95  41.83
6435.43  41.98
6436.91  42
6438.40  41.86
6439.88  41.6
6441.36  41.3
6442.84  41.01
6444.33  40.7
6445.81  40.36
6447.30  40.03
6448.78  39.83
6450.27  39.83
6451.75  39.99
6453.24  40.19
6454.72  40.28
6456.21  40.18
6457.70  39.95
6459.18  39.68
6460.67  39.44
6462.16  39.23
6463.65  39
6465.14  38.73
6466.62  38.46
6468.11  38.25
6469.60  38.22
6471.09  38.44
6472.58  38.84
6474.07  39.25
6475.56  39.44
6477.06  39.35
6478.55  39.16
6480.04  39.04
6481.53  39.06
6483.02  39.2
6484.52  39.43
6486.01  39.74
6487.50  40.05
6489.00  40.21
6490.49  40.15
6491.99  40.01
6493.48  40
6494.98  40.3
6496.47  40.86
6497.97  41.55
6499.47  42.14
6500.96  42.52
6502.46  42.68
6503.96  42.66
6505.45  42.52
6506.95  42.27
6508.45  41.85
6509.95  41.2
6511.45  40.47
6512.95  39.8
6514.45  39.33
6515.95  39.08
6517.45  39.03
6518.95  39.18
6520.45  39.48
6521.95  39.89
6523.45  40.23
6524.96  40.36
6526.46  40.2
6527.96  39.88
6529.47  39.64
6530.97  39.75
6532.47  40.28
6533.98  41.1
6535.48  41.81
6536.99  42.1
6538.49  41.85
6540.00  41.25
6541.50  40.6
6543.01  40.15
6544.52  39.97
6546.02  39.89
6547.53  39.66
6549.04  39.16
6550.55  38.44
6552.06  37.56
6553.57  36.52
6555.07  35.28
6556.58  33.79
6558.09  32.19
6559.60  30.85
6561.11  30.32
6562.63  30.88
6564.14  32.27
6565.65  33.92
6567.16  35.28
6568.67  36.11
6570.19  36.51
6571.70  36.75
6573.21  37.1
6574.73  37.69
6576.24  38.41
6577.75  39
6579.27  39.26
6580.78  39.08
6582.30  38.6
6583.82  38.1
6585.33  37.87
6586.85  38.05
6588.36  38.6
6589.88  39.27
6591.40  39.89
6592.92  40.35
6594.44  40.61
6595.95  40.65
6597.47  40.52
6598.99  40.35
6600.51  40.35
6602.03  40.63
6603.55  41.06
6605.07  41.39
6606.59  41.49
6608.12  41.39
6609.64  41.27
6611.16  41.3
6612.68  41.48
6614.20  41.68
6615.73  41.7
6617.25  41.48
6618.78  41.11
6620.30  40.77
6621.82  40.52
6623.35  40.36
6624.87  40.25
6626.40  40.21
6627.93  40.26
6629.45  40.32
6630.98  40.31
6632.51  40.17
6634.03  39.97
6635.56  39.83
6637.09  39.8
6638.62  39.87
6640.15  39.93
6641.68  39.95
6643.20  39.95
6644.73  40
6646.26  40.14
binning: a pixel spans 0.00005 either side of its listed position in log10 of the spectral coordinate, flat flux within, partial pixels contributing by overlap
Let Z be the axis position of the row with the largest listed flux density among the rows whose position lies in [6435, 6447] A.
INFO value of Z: 6436.91 A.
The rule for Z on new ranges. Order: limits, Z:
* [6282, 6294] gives 6283.15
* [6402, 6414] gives 6408.81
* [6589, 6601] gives 6595.95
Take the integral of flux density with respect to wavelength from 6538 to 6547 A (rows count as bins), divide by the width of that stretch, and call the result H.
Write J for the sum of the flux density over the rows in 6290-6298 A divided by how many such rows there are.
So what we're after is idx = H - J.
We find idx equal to -0.5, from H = 40.6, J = 41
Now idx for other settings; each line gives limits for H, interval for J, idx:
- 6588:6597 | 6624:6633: -0.3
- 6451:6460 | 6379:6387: -1.8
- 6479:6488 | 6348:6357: -2.5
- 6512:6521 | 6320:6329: -1.0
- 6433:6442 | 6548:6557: 5.0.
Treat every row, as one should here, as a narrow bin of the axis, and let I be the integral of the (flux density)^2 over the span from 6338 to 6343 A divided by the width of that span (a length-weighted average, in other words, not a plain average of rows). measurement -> 1808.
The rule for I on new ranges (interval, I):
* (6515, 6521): 1536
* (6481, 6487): 1553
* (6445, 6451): 1601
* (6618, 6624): 1656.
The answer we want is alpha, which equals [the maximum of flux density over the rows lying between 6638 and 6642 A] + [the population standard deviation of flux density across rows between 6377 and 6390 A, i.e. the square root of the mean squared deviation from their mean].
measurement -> 40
